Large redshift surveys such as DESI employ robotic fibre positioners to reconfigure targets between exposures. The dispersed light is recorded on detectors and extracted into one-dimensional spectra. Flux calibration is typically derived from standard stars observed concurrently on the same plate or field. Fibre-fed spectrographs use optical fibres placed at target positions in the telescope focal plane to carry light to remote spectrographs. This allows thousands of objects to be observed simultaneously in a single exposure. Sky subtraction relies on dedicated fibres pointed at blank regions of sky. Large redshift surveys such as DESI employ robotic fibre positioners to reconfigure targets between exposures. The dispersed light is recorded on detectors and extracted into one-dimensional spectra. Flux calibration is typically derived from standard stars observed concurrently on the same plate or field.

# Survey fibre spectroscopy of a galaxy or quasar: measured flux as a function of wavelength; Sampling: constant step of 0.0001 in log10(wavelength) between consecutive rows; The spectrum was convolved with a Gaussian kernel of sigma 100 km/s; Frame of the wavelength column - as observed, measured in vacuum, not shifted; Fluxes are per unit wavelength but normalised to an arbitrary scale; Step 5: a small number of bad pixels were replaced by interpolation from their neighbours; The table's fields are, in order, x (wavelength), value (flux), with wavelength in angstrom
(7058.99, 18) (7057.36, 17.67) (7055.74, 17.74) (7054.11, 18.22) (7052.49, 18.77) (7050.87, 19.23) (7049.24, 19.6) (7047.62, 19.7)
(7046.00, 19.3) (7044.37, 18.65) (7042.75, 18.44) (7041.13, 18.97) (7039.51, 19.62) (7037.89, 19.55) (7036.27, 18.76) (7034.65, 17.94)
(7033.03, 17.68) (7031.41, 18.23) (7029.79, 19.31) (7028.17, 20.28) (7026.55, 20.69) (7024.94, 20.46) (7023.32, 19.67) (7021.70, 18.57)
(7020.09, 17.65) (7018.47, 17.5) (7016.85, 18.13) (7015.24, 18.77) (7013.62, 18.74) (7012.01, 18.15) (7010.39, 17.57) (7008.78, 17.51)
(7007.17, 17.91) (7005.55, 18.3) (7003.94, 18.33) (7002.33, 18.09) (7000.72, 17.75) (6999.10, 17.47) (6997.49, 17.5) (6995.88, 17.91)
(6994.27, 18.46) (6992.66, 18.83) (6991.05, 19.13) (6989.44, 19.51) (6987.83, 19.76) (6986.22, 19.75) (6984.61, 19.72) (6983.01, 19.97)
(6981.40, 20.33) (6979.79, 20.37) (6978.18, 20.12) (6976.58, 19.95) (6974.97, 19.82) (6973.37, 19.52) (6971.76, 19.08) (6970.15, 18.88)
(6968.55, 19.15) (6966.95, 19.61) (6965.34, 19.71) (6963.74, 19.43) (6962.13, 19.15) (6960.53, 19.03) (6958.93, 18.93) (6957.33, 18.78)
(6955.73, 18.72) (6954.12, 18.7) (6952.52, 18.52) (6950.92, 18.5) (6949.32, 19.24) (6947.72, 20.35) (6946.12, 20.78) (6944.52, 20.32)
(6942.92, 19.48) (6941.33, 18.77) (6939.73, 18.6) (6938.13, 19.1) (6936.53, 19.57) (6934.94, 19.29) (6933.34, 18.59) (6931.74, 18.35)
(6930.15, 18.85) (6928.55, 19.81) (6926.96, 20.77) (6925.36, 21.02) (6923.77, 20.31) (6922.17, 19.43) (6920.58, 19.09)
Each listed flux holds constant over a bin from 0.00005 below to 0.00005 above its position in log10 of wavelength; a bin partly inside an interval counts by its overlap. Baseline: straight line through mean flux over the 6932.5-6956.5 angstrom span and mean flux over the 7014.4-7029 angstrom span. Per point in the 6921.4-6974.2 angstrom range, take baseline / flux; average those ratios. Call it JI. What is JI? 0.995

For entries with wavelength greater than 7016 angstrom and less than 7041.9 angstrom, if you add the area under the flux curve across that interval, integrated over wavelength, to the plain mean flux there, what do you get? 509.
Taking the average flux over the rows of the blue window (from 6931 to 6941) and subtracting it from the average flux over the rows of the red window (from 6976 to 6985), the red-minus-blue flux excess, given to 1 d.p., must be 1.2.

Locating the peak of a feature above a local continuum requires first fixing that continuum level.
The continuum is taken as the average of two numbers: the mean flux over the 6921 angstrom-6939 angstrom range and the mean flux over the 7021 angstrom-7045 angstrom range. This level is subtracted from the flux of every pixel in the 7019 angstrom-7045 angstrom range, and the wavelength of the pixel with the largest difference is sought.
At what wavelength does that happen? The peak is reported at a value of 7026.55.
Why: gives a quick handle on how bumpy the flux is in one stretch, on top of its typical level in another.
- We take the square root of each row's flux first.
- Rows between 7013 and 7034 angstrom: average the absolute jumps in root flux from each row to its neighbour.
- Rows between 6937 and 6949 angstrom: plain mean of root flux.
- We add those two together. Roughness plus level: 4.50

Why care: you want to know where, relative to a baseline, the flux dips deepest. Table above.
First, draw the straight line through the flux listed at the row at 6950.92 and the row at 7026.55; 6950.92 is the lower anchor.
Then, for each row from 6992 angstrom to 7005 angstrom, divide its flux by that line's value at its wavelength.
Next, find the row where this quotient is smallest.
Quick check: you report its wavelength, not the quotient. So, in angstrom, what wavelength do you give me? 6999.10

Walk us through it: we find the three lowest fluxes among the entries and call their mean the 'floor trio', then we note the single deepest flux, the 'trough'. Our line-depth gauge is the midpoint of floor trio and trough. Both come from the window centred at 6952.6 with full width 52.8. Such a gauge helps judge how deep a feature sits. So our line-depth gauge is 18.4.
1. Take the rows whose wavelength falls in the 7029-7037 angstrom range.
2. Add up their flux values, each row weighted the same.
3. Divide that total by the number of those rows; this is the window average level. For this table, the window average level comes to 18.4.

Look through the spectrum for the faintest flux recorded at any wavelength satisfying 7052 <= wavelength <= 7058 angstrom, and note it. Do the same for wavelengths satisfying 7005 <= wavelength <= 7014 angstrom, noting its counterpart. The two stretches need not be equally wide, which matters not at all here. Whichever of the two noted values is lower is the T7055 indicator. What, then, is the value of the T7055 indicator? 17.5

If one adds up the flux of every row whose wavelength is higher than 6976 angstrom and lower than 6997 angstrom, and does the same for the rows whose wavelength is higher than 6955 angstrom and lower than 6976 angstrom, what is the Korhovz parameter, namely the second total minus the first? -4.0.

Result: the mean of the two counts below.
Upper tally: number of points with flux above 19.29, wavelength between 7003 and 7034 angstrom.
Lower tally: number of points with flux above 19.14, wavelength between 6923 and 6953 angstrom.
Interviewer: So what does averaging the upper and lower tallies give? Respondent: 8.0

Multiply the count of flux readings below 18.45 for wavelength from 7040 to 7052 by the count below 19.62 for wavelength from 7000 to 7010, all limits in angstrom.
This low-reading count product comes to 6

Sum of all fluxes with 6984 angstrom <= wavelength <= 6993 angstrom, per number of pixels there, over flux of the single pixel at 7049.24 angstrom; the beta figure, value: 0.99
